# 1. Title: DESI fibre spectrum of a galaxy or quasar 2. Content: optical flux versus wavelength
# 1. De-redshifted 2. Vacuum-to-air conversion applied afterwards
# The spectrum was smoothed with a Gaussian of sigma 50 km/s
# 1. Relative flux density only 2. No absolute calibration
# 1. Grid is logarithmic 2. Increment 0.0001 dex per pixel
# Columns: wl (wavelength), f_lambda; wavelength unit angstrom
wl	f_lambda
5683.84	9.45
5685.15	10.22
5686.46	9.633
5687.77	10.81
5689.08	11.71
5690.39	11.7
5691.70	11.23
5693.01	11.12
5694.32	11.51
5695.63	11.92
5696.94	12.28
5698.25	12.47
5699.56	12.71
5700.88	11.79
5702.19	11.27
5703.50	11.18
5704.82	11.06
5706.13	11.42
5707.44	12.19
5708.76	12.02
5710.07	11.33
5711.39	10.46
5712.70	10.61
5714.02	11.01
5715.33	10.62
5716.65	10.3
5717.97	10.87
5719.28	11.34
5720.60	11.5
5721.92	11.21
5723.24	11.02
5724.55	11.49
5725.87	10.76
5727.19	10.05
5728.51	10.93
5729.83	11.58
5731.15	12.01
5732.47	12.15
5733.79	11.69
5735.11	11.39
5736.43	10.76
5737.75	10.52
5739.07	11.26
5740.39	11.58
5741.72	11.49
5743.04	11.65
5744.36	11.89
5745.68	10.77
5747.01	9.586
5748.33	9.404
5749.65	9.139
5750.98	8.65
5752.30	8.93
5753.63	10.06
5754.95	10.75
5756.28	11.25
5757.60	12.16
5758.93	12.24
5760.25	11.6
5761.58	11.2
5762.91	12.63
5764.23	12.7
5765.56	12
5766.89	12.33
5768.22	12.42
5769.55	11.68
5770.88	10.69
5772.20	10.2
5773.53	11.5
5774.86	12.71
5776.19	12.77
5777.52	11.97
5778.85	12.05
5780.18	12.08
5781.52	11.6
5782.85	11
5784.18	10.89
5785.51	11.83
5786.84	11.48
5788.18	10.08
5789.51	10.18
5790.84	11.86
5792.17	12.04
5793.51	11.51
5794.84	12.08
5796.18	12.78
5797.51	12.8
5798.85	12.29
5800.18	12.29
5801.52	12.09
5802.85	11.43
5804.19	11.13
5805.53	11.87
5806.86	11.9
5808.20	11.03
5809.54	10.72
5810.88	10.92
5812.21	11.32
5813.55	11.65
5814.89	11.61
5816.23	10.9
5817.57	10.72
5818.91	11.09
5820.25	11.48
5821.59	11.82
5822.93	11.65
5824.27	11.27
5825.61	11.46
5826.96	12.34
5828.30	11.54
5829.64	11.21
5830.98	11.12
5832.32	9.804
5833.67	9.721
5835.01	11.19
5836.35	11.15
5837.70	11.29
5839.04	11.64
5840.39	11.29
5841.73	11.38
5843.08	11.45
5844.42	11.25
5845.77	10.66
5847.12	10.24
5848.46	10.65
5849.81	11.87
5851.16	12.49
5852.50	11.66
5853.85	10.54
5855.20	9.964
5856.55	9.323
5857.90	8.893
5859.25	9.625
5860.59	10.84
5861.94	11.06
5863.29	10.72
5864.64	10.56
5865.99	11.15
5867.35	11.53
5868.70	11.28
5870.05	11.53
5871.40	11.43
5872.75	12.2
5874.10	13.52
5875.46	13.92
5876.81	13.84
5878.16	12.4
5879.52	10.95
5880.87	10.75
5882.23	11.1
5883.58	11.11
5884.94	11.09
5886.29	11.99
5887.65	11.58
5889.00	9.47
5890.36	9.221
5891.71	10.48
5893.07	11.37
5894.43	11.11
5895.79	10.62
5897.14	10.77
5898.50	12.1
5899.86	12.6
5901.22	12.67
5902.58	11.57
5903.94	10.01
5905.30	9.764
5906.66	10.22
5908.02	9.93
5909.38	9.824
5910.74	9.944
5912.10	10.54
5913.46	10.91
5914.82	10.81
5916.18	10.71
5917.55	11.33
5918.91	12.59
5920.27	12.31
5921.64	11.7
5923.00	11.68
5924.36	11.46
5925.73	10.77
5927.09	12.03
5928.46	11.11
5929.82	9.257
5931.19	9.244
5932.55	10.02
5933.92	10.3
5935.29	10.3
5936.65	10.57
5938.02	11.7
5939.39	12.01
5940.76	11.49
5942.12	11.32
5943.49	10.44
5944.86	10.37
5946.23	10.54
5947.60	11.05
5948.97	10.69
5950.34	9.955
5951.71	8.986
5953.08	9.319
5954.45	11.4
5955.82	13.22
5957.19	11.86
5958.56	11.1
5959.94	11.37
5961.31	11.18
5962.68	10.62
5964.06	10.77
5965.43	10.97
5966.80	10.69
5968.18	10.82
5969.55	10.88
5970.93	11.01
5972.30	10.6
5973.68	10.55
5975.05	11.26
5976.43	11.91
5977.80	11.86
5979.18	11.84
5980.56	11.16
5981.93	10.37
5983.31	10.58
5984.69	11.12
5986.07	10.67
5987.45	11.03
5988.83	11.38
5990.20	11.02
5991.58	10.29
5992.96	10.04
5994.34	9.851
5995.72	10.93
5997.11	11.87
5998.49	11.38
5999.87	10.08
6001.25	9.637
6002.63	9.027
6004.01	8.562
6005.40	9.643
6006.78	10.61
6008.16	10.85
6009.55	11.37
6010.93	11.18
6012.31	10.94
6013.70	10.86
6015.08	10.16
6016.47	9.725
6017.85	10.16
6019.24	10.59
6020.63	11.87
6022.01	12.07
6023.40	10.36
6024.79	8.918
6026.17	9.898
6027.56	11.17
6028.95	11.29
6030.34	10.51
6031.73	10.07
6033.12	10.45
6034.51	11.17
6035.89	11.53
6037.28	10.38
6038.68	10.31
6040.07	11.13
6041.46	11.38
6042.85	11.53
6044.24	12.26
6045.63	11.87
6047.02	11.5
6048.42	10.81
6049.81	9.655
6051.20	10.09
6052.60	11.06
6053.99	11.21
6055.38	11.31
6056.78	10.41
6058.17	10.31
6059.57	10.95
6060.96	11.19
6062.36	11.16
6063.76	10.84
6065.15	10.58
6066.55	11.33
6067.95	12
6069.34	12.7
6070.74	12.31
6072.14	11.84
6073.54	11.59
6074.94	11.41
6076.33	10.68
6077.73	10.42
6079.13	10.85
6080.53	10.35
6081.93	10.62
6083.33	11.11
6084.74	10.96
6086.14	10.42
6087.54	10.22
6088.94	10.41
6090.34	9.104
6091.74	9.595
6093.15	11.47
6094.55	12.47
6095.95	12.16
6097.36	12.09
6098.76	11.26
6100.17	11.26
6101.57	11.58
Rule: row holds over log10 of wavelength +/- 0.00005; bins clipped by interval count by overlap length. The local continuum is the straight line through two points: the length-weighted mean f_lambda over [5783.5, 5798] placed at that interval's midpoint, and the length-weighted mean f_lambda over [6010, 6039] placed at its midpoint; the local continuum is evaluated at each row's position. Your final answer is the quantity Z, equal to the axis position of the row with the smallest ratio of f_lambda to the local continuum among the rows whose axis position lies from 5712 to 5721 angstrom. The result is 5716.65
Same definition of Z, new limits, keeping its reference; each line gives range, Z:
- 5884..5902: 5890.36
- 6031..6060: 6049.81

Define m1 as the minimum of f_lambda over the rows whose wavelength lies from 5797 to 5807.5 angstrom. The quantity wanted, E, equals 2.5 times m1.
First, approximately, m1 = 11.13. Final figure 27.8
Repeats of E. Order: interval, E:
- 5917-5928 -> 26.9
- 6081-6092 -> 22.8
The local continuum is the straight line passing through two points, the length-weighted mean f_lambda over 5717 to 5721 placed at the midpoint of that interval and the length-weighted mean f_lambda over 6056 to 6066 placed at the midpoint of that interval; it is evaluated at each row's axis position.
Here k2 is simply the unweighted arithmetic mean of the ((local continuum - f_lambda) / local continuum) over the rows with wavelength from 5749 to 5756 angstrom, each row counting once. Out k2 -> 0.14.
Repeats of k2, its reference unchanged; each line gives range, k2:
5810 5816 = -0.03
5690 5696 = -0.03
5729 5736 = -0.06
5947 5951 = 0.03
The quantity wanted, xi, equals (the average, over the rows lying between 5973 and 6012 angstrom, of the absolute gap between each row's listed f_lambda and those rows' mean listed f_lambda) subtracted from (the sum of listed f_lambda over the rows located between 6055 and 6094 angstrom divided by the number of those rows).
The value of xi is 10.3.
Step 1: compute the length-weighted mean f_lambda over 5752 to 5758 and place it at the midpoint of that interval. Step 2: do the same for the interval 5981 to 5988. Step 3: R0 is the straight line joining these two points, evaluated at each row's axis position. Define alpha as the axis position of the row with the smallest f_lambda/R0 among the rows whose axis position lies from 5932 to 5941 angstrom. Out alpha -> 5932.55 angstrom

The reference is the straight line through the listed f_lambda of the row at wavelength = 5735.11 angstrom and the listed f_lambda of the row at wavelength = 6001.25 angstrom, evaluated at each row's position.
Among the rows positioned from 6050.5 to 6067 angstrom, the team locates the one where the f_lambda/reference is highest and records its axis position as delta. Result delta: 6066.55 angstrom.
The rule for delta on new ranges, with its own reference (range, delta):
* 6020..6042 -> 6022.01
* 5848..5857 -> 5851.16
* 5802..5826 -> 5821.59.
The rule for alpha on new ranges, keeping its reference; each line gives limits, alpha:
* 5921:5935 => 5931.19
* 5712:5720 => 5716.65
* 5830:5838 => 5833.67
